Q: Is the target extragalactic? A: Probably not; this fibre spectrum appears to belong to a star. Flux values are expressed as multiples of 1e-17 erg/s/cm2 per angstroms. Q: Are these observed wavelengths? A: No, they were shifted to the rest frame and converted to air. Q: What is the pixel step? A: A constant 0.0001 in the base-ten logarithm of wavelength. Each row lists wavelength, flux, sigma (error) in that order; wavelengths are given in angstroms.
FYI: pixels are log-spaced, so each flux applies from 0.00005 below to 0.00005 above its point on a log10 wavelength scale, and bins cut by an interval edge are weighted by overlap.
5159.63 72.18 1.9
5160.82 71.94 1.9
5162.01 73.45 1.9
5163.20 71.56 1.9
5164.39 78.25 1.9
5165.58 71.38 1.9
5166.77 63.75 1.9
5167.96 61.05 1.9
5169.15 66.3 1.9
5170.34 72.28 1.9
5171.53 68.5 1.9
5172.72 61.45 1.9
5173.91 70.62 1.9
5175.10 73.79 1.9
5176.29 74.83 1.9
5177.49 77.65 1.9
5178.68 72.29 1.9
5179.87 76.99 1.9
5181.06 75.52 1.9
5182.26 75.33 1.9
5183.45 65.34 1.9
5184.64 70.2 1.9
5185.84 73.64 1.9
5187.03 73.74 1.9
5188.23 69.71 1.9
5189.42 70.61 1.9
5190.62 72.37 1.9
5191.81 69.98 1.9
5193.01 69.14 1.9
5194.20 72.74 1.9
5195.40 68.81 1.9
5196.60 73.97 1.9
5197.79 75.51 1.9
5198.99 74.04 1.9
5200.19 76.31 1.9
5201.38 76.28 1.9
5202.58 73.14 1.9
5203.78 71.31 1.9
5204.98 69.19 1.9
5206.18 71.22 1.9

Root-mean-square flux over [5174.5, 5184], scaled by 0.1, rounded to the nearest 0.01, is 7.41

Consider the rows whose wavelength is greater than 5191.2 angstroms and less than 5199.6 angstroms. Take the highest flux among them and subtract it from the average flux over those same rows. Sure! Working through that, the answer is -3.5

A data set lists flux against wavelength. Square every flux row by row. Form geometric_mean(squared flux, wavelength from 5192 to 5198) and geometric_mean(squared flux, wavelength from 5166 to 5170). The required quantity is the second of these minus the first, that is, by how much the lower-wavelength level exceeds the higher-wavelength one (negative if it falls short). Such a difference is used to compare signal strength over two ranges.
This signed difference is -1129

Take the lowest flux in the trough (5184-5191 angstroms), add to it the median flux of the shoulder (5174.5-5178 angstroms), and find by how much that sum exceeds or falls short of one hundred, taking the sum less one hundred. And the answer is 45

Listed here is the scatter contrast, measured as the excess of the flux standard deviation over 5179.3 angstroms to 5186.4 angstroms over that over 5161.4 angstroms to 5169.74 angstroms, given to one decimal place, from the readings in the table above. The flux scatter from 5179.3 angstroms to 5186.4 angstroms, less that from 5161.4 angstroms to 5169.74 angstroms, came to -1.6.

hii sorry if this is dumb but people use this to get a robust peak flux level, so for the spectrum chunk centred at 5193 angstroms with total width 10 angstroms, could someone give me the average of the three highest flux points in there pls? 74.1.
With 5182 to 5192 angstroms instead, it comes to 74.2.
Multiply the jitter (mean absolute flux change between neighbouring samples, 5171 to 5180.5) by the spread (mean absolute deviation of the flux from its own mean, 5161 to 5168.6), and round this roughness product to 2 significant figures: 24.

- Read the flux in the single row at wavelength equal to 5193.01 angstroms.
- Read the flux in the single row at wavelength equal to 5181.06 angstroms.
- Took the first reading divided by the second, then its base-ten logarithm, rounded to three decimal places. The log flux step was -0.038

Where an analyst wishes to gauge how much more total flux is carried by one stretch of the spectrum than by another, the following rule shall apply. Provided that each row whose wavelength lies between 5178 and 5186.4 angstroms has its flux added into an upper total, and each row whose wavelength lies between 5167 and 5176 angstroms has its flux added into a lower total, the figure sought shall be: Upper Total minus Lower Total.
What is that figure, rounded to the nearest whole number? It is 35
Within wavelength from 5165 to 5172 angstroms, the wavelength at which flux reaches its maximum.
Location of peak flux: 5170.34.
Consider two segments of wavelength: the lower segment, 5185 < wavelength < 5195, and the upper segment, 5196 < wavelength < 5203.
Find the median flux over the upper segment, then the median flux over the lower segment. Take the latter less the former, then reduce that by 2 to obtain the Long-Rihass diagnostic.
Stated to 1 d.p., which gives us -5.3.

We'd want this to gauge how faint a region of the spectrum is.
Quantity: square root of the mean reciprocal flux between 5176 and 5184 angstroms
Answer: 0.1164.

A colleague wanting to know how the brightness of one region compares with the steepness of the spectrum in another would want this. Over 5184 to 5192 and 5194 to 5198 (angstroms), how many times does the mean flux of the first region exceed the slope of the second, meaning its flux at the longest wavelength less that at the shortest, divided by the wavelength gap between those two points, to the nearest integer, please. 93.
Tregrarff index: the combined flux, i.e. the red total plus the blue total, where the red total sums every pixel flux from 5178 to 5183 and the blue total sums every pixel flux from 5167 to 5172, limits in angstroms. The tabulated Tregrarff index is 568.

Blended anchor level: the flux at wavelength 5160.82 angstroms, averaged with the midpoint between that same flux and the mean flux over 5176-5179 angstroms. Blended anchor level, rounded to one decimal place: 72.7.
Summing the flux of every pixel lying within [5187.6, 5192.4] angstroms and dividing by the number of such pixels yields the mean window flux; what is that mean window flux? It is 71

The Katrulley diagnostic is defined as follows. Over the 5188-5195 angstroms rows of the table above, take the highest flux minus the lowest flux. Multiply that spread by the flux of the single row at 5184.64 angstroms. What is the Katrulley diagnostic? 253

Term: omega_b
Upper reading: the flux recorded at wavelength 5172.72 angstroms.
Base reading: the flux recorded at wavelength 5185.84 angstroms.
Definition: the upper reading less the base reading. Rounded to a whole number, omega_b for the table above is -12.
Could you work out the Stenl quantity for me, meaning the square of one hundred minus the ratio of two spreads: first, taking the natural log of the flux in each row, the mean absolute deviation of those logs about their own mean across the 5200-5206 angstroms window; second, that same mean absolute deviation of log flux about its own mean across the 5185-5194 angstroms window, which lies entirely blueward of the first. 9716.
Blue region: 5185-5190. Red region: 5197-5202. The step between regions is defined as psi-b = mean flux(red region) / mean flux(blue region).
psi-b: 1.05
